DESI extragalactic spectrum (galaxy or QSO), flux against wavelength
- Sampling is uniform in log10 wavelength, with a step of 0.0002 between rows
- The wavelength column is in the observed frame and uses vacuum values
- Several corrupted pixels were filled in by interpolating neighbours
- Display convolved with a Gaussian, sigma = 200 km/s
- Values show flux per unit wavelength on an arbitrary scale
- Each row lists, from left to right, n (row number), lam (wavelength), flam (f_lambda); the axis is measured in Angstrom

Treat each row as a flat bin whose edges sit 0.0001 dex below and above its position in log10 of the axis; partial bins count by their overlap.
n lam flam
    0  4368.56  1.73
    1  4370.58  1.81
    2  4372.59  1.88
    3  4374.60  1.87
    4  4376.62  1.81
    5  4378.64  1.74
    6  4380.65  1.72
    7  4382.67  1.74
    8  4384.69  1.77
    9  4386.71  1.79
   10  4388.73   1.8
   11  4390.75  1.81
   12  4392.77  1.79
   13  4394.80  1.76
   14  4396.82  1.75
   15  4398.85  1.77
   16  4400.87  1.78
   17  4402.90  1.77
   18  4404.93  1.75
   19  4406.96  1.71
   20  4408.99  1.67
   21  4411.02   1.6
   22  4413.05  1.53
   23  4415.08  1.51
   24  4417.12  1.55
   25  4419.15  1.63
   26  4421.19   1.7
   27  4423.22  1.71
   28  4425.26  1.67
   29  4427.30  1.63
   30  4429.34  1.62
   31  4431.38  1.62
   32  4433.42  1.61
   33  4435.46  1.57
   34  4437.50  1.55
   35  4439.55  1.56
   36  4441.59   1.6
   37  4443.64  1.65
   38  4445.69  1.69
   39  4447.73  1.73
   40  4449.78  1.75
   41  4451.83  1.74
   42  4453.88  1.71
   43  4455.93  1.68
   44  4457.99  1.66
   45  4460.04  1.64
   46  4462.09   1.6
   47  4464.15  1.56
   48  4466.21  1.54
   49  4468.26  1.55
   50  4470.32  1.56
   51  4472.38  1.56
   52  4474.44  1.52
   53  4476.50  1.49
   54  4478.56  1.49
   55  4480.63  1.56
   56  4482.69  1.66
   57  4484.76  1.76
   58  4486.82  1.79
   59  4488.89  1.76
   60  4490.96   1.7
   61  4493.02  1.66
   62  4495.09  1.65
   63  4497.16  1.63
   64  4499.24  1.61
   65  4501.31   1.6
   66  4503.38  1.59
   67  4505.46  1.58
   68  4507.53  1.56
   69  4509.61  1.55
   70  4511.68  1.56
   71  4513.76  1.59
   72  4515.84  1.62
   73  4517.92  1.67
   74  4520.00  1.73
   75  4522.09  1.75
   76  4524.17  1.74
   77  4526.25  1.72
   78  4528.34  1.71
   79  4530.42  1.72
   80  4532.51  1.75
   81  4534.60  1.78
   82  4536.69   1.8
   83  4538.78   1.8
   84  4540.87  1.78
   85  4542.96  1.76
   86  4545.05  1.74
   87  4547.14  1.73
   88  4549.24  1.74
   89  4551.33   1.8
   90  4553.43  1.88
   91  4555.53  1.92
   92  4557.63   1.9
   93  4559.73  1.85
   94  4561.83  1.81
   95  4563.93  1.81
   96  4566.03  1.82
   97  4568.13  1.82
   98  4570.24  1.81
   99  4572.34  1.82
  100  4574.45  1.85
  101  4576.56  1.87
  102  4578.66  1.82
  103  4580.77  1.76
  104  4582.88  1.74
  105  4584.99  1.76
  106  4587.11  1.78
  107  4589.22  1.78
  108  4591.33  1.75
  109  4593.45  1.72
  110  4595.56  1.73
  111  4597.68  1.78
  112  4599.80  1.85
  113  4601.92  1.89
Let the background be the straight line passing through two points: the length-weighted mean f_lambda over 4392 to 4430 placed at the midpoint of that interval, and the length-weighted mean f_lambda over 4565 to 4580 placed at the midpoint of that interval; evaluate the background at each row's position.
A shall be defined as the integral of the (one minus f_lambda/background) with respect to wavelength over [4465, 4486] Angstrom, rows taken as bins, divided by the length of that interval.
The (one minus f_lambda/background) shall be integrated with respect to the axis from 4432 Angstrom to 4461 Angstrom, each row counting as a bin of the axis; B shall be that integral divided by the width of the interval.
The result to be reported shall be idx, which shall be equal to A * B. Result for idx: 0.0033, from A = 0.096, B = 0.035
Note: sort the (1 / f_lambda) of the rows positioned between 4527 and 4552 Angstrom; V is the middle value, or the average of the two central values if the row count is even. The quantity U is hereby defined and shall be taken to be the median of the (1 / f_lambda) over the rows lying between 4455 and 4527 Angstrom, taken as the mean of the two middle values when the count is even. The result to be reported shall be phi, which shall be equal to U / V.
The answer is 1.09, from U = 0.621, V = 0.57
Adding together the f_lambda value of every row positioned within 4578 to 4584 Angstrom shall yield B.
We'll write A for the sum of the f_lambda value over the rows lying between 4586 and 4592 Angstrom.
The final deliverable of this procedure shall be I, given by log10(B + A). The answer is 1.03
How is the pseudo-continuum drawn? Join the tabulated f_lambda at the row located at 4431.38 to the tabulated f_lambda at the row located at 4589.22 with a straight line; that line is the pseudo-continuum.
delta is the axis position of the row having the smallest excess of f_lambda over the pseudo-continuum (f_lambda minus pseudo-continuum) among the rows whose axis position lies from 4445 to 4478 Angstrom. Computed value 4476.50 Angstrom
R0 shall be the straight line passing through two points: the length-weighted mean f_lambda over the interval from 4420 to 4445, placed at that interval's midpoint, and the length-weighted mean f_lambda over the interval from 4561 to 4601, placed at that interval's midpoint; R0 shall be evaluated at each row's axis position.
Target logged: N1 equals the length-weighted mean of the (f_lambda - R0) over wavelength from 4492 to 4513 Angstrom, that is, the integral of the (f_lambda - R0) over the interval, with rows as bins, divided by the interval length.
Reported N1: -0.106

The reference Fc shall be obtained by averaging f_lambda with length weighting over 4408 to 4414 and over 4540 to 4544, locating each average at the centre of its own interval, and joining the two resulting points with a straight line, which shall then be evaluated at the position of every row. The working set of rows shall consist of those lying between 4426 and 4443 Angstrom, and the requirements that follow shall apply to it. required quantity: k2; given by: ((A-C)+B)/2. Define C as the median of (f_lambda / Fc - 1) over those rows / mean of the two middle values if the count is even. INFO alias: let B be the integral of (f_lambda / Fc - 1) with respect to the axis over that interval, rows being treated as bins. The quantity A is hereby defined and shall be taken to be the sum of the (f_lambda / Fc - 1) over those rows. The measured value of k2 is -0.3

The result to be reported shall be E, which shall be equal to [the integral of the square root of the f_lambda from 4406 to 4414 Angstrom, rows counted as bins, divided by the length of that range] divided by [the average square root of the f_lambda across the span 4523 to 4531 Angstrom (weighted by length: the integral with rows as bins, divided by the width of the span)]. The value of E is 0.97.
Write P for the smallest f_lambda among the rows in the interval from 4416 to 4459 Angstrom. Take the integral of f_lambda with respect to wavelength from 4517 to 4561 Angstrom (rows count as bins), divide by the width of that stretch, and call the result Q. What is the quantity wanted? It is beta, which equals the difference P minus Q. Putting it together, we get -0.23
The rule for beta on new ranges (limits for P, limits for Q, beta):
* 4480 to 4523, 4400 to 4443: -0.08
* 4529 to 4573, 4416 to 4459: 0.07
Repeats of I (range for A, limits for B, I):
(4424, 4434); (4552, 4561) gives 1.20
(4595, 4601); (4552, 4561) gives 1.11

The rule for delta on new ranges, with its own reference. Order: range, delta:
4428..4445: 4437.50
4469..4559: 4478.56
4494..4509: 4507.53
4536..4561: 4547.14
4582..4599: 4593.45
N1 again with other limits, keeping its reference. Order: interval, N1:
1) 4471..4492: -0.053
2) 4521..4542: 0.017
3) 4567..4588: 0.013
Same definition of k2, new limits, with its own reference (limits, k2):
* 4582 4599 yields -0.5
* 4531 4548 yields 0.0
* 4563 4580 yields 0.1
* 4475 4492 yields -0.3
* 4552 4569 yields 0.4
